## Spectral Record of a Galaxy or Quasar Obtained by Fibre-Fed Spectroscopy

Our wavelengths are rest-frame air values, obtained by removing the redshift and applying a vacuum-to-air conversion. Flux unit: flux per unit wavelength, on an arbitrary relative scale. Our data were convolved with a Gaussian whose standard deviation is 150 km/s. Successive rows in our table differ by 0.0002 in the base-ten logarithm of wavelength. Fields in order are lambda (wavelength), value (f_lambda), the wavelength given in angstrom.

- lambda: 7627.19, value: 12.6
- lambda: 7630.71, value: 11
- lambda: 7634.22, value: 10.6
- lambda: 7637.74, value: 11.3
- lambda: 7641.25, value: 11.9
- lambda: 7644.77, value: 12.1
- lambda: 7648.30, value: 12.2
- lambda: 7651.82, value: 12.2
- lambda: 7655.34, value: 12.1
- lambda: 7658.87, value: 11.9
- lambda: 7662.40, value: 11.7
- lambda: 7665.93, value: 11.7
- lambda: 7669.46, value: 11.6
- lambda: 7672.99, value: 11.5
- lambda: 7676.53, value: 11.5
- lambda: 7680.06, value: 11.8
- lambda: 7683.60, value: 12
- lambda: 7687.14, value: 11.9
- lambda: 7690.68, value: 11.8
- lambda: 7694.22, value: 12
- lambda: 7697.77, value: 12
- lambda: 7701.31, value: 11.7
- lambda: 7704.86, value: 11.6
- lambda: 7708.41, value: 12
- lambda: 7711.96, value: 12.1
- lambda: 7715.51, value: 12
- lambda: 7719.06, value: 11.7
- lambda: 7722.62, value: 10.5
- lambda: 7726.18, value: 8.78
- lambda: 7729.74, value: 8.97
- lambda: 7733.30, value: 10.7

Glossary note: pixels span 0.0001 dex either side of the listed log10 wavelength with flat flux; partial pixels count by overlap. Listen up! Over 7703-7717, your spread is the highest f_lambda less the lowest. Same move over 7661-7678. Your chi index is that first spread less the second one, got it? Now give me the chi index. 0.300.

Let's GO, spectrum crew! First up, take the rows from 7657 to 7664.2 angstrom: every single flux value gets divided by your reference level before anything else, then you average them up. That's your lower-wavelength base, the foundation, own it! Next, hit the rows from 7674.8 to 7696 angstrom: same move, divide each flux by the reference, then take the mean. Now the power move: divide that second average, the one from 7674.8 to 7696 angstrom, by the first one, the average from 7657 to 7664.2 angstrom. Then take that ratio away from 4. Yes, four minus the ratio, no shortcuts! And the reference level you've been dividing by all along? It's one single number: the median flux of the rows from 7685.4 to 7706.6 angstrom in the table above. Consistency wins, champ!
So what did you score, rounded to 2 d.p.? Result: 3.00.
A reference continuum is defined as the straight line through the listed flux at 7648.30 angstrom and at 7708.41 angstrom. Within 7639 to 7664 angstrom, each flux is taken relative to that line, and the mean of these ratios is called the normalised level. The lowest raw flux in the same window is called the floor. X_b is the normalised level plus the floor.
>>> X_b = 12.7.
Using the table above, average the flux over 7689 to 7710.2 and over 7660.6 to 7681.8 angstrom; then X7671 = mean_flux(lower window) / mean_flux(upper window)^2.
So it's 0.083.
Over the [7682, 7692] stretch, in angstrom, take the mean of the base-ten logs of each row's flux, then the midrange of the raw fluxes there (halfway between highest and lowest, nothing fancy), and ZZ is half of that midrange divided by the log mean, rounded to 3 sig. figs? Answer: 5.53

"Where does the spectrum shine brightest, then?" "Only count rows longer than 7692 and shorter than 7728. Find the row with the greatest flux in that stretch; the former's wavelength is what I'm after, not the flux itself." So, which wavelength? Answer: 7711.96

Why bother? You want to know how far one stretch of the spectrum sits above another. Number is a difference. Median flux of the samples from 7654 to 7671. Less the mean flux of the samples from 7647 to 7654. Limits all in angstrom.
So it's -0.5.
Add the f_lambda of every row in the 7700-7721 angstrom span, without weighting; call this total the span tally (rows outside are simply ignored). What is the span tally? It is 71.1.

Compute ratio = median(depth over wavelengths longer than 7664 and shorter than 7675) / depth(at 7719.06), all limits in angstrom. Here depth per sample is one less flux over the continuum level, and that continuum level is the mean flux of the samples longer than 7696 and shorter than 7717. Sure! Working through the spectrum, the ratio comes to 1.50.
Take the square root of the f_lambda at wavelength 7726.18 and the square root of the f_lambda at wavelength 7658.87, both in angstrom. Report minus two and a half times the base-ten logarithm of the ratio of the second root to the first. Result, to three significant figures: -0.165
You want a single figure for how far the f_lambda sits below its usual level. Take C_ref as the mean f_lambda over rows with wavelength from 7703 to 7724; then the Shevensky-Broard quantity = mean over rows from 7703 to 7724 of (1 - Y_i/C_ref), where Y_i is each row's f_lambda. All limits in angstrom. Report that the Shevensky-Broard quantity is 0.000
